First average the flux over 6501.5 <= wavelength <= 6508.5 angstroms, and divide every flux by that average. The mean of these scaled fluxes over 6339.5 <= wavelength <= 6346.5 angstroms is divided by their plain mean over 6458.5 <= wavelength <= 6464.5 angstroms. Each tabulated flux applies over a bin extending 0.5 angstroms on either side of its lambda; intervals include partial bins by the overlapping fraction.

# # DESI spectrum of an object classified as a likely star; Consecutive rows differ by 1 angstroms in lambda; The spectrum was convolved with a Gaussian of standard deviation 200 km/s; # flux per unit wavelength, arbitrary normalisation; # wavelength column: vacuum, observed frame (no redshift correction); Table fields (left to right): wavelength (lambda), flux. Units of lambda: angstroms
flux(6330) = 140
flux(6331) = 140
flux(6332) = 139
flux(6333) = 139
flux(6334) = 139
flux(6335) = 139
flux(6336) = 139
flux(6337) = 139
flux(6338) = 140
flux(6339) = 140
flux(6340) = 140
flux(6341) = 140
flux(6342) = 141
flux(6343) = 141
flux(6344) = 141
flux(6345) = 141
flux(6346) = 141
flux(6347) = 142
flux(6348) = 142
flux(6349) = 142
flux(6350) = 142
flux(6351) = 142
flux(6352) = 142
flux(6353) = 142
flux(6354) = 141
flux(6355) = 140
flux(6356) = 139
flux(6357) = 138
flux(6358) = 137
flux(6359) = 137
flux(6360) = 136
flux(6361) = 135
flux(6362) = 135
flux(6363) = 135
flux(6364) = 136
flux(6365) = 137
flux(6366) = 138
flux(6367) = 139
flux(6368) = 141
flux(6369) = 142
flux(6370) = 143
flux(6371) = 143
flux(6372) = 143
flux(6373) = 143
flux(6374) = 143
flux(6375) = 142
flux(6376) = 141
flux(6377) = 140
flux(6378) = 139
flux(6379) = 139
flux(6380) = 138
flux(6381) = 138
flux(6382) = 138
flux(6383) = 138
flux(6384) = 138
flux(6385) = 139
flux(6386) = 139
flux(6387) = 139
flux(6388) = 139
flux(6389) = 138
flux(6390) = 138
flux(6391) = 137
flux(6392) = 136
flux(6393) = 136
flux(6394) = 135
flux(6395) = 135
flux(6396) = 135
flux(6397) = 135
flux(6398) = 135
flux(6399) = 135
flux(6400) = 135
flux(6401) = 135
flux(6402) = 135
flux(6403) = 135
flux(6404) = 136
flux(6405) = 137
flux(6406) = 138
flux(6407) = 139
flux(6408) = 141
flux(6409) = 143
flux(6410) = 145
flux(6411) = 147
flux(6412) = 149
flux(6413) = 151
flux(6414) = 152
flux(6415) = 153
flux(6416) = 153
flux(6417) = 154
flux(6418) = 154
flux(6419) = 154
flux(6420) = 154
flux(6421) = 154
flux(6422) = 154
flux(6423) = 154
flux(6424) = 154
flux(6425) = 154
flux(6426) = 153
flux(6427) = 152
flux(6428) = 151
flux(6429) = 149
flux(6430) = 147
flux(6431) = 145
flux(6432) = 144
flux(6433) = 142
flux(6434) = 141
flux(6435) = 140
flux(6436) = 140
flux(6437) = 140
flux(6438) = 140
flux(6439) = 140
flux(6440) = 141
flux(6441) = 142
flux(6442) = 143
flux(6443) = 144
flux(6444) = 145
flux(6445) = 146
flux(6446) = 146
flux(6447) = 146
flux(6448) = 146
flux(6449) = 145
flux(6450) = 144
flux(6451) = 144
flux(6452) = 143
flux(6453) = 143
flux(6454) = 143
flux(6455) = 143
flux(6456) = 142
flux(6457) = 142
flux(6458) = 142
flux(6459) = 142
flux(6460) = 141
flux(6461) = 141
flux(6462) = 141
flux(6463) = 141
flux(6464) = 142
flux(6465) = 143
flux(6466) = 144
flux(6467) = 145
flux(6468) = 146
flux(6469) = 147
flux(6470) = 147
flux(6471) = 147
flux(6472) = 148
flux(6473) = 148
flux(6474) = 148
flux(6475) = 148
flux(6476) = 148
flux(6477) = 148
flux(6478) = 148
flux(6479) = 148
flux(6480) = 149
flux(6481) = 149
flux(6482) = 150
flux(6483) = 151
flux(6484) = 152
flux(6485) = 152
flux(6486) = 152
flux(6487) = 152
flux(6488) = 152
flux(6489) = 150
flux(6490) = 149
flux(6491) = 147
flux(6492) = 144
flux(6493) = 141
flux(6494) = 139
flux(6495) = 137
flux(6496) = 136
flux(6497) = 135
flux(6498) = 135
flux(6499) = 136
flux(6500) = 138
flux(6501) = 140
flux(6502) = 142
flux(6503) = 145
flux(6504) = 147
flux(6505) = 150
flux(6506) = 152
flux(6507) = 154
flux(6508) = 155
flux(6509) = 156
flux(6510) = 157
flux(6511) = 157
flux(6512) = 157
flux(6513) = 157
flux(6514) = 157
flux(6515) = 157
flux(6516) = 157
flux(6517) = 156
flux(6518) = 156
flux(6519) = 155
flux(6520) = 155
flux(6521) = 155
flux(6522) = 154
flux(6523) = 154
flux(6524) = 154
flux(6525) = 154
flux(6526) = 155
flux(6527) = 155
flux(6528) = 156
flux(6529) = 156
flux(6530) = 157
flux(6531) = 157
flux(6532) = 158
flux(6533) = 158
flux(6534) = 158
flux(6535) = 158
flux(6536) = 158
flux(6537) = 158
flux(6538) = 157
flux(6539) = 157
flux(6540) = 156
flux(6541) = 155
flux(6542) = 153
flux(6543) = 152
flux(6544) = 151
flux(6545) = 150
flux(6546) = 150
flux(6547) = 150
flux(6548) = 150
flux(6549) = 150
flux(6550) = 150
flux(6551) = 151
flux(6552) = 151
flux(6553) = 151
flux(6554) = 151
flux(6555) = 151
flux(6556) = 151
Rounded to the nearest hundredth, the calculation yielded 1.00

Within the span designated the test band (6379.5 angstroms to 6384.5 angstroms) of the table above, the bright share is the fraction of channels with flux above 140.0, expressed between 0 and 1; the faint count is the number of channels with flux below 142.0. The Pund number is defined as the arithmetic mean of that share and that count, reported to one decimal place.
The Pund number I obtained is 2.5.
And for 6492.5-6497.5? 2.6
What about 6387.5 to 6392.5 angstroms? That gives 2.5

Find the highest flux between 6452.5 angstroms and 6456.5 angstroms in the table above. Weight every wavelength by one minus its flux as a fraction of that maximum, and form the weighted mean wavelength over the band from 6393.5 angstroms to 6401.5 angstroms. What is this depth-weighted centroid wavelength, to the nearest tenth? 6397.5 angstroms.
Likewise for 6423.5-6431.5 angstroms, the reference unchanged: 6426.6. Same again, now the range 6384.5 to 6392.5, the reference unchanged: 6388.9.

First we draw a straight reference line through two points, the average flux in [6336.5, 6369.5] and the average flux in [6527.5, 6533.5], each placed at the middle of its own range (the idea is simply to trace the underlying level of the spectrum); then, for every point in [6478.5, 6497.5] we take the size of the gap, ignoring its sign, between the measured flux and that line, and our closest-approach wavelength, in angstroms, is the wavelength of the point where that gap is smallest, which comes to 6484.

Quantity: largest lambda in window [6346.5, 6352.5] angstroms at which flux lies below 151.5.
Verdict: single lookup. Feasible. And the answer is 6352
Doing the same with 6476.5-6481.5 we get 6481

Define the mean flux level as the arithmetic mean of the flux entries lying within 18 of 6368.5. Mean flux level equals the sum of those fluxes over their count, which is 139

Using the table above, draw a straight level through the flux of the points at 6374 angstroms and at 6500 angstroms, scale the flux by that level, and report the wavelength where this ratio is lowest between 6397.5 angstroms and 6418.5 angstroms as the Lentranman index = 6398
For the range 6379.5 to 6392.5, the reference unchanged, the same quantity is 6392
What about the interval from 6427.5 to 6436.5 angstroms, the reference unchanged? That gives 6435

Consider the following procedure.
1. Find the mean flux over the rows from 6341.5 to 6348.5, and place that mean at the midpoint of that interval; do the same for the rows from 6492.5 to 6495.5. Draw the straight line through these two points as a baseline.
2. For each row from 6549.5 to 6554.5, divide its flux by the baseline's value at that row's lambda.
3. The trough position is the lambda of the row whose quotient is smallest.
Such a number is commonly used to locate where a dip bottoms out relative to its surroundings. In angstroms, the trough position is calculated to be 6550 angstroms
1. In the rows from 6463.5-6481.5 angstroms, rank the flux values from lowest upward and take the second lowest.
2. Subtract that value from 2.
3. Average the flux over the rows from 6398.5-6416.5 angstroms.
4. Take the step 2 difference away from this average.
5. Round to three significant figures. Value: 283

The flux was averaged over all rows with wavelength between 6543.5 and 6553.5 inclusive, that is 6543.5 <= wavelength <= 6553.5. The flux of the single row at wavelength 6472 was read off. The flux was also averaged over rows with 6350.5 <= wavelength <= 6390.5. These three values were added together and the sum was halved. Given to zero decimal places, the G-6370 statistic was 219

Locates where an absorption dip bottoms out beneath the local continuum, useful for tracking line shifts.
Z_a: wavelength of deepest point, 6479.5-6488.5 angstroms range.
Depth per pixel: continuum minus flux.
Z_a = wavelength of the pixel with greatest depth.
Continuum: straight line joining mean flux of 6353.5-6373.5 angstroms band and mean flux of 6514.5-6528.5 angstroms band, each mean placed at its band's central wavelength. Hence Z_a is 6481 angstroms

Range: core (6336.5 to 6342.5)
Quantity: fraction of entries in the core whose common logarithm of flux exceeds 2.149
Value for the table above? 0.17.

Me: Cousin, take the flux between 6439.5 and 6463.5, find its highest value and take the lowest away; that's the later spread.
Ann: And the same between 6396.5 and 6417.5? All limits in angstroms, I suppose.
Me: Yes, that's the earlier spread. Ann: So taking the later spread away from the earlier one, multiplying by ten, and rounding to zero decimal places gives 140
